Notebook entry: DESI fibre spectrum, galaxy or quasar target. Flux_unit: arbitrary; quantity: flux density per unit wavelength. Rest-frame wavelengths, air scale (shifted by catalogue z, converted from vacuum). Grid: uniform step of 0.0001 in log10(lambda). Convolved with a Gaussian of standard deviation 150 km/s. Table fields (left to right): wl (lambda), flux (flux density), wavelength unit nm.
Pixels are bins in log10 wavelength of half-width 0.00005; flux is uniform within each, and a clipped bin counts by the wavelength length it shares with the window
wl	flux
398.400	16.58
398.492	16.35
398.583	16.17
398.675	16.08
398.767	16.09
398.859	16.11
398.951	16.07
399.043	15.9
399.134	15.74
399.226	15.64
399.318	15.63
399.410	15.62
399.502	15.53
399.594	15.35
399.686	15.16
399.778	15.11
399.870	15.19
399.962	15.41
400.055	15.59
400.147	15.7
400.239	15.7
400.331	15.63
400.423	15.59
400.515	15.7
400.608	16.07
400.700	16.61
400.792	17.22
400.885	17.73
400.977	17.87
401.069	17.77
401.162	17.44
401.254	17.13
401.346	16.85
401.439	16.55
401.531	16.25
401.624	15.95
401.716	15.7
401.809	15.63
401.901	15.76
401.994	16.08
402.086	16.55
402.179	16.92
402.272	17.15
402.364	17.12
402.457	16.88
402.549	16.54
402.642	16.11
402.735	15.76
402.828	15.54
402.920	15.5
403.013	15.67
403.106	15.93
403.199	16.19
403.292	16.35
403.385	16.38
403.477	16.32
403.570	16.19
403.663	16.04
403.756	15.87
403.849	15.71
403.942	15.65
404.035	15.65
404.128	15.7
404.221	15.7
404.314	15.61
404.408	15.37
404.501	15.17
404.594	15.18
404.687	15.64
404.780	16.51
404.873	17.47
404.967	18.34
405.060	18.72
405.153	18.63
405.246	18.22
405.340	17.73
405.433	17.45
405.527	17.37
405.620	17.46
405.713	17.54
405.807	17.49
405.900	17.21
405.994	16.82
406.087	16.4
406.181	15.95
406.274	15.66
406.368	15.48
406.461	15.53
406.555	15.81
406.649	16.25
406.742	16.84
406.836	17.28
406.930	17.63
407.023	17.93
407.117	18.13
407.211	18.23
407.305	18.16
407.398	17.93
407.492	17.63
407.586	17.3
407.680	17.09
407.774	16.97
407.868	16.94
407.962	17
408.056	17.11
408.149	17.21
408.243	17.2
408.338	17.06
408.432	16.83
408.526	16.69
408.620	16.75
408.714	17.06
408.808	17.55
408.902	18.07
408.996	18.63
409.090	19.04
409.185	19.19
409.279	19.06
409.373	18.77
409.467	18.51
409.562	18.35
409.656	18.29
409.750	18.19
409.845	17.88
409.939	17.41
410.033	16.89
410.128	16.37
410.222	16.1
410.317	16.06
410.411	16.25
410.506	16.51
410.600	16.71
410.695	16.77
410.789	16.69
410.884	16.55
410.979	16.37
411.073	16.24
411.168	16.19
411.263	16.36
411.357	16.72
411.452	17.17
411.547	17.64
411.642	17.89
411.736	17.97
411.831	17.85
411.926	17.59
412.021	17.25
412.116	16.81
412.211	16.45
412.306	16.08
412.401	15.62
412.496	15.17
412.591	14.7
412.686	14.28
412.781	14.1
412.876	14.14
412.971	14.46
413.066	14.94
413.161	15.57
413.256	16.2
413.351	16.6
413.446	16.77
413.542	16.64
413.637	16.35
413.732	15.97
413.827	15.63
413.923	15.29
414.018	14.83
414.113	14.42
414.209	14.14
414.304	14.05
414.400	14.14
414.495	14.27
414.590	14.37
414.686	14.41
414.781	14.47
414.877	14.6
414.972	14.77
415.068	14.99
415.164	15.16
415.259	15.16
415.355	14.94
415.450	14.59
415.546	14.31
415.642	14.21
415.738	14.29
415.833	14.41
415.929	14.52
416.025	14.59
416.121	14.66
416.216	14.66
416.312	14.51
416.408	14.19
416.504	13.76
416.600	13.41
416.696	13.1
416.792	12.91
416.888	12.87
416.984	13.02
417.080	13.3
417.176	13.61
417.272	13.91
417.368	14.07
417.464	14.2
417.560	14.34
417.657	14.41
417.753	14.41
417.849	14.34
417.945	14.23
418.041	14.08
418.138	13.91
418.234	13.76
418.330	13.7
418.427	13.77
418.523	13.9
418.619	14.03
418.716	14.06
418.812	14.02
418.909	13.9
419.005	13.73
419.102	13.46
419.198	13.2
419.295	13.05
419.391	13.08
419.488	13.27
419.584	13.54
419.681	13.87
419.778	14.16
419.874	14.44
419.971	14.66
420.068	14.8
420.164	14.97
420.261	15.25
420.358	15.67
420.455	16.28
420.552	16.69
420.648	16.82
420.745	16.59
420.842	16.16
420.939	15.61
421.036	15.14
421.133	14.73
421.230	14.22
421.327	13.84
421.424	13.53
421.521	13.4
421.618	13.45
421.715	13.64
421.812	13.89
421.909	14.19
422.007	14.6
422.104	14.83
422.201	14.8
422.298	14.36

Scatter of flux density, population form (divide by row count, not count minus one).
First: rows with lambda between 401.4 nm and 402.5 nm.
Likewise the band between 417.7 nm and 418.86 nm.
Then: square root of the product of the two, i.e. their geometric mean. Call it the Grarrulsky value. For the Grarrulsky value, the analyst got 0.34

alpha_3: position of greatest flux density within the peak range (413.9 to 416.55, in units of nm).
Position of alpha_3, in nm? 413.923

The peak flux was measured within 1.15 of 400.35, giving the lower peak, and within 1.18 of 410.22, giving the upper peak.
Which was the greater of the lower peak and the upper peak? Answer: 19.2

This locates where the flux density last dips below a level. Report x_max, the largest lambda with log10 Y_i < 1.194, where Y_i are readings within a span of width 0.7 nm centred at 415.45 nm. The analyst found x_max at 415.738 nm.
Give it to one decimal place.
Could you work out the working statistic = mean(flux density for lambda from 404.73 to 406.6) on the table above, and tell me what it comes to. 17.1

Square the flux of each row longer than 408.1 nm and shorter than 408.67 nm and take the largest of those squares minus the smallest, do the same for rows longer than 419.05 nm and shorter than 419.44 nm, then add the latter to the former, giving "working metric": 28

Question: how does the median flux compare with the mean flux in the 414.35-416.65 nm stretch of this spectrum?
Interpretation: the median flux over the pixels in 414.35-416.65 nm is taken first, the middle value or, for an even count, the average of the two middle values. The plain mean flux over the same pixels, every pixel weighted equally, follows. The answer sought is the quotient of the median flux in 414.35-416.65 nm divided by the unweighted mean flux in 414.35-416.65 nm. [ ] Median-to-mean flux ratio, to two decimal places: 1.00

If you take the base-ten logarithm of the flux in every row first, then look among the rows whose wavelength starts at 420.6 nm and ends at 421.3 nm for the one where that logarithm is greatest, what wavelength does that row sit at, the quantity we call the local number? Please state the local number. 420.648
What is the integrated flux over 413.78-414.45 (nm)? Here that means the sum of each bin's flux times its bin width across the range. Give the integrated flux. 10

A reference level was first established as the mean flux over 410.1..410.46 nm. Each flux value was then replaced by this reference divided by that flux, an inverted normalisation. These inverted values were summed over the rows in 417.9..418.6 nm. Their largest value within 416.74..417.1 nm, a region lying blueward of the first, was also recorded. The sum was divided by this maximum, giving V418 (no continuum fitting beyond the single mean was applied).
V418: 6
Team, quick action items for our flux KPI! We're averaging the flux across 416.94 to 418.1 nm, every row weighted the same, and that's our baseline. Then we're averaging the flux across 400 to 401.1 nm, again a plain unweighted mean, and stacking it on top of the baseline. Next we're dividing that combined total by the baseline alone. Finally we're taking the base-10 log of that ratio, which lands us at 0.337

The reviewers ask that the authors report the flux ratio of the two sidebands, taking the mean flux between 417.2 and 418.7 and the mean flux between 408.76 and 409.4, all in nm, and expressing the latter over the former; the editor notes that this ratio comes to 1.32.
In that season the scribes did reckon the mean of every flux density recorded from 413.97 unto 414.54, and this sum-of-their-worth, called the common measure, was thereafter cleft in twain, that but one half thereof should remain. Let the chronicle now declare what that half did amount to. 7.2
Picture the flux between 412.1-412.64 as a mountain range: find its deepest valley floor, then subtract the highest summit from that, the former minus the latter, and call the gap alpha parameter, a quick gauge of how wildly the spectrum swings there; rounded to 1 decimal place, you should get -2.1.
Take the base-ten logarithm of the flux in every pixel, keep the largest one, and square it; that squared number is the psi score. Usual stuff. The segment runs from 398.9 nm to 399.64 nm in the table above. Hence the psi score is 1.45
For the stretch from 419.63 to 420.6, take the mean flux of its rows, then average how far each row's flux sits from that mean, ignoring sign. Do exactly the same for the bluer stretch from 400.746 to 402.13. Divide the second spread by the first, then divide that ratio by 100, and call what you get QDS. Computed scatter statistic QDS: 0.010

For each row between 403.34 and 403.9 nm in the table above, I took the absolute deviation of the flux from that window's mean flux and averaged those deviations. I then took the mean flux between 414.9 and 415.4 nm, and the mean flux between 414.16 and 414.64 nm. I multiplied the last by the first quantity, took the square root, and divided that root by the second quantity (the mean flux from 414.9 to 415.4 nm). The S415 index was 0.116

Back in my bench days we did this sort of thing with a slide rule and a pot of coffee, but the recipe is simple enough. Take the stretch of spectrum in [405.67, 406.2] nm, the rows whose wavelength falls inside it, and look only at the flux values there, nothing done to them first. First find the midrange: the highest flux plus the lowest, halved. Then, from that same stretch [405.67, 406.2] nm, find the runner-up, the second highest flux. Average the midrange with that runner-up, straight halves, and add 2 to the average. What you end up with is 19.1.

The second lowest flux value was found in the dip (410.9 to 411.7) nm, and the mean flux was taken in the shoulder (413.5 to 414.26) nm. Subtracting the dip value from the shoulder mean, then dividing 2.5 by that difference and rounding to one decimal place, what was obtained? -3.0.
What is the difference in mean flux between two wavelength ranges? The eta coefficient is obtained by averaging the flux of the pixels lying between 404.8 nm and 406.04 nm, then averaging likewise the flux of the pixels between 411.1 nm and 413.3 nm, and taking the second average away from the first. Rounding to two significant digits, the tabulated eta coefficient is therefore 1.6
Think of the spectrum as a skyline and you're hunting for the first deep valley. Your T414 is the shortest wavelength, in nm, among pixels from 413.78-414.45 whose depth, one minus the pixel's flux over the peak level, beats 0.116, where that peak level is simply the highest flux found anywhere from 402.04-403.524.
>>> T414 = 414.018 nm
